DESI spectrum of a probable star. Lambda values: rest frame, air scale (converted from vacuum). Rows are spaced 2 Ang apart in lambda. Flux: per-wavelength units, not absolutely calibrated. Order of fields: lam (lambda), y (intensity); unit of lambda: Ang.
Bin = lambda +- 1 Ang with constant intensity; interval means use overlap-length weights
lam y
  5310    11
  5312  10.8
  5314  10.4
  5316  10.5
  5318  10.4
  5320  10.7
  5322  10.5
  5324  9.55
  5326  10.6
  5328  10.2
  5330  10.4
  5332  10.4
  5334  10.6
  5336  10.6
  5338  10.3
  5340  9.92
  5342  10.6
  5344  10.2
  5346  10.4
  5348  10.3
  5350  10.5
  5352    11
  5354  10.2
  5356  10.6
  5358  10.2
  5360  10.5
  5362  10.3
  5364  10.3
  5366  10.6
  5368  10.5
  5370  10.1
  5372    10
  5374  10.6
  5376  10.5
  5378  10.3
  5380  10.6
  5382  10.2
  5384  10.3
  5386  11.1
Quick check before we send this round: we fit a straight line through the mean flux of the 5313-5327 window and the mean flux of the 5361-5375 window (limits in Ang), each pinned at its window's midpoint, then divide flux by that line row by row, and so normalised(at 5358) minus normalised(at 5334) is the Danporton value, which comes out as -0.037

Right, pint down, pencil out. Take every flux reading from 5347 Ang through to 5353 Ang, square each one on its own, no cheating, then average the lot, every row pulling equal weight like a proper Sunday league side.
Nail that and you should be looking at 112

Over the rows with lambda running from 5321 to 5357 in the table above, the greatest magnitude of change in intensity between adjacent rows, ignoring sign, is 1.05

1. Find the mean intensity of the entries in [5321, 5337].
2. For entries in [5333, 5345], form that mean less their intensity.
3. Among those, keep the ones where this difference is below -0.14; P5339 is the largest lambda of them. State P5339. 5342 Ang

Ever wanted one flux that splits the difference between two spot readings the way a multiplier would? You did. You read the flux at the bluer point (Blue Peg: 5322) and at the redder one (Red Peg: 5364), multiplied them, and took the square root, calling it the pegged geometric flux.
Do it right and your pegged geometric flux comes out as 10.4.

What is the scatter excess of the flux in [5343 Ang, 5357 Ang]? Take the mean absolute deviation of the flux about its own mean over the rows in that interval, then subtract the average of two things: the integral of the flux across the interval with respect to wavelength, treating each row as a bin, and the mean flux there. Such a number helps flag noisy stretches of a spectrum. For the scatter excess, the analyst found -78.2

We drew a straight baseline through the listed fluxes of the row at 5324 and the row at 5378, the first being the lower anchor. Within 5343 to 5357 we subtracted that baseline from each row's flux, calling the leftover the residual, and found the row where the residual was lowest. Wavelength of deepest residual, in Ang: 5354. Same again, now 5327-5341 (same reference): 5340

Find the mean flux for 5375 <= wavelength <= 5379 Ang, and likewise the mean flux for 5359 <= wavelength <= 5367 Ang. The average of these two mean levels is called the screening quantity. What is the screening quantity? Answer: 10.4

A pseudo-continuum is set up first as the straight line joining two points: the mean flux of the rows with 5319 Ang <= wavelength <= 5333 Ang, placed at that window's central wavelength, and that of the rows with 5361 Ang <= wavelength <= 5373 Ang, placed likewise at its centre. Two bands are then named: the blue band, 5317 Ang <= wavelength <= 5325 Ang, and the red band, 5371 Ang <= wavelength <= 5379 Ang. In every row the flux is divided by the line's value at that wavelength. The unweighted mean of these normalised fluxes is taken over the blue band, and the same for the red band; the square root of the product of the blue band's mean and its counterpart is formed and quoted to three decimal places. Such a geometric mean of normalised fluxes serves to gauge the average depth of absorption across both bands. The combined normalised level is 1.000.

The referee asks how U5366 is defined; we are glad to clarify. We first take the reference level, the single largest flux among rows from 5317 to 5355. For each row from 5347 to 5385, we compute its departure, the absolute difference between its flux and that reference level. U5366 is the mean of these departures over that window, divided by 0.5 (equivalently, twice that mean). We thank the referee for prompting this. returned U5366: 1.200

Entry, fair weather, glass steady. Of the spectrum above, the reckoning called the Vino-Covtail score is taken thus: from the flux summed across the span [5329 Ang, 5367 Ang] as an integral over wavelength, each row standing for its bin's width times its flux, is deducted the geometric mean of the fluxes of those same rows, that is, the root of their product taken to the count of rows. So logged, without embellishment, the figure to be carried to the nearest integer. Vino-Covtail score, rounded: 385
